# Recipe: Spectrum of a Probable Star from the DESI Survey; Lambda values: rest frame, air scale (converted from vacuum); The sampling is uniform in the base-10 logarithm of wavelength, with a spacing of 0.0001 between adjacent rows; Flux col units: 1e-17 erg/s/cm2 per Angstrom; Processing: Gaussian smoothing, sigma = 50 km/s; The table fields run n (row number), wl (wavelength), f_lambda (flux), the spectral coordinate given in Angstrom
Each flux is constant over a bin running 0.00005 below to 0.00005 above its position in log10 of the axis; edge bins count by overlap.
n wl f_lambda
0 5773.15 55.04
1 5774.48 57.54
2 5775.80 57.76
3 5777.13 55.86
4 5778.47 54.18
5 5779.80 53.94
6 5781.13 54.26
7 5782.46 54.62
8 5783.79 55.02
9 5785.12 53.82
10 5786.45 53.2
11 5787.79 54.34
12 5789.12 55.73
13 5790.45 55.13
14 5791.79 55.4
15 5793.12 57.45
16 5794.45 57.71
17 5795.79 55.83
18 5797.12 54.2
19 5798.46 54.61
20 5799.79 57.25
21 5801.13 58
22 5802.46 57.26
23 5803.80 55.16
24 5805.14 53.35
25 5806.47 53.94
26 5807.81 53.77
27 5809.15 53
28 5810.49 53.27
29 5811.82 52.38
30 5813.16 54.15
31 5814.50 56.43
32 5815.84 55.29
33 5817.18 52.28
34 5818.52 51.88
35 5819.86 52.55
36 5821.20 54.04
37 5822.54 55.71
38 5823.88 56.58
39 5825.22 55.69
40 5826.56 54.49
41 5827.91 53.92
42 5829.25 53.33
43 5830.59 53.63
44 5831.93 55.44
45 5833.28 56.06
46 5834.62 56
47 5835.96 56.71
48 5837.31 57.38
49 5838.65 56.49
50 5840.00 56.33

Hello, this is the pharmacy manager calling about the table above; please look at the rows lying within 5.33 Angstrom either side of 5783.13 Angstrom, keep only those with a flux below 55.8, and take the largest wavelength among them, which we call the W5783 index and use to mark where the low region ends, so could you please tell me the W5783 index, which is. 5787.79 Angstrom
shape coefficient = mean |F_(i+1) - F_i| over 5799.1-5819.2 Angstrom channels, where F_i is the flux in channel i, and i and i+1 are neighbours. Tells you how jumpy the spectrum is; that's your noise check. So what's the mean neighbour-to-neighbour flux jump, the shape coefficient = 1.19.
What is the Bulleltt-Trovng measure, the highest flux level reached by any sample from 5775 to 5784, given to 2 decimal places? 57.76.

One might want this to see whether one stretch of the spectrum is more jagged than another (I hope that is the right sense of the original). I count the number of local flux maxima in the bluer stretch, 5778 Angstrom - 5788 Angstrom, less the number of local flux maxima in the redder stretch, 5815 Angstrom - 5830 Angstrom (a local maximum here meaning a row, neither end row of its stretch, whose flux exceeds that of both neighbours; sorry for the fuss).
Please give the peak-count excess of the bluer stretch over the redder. 0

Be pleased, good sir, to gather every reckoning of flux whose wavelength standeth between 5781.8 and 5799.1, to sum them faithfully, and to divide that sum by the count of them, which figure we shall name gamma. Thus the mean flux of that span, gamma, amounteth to 55.2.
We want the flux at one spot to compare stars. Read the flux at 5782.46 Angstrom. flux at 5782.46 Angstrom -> 54.62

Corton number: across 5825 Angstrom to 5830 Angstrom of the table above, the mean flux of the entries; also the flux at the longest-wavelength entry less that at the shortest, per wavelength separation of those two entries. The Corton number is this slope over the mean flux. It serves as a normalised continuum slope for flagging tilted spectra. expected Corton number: -0.011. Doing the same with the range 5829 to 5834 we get 0.012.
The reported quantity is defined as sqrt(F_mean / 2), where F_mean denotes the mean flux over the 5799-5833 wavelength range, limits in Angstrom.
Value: 5.221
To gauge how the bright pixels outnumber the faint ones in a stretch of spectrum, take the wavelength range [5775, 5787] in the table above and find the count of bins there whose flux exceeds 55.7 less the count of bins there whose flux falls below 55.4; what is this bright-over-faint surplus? -5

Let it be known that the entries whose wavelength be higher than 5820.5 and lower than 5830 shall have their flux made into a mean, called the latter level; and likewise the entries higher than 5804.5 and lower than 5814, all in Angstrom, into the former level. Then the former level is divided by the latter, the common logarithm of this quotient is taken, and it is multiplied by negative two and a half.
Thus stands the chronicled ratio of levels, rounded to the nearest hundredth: 0.03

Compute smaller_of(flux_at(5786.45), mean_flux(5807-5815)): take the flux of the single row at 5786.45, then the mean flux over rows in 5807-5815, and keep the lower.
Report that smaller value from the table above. 53.2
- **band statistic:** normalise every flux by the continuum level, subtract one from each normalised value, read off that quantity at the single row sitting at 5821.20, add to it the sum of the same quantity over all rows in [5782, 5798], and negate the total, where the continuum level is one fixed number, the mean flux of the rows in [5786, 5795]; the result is 0.11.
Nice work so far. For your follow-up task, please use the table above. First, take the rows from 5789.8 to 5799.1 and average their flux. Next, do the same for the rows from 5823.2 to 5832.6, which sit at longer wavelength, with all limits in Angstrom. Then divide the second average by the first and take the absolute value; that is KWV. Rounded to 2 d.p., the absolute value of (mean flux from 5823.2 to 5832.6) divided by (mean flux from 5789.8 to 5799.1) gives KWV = 0.98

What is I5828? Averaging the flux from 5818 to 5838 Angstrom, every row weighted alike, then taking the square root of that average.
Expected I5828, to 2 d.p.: 7.41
